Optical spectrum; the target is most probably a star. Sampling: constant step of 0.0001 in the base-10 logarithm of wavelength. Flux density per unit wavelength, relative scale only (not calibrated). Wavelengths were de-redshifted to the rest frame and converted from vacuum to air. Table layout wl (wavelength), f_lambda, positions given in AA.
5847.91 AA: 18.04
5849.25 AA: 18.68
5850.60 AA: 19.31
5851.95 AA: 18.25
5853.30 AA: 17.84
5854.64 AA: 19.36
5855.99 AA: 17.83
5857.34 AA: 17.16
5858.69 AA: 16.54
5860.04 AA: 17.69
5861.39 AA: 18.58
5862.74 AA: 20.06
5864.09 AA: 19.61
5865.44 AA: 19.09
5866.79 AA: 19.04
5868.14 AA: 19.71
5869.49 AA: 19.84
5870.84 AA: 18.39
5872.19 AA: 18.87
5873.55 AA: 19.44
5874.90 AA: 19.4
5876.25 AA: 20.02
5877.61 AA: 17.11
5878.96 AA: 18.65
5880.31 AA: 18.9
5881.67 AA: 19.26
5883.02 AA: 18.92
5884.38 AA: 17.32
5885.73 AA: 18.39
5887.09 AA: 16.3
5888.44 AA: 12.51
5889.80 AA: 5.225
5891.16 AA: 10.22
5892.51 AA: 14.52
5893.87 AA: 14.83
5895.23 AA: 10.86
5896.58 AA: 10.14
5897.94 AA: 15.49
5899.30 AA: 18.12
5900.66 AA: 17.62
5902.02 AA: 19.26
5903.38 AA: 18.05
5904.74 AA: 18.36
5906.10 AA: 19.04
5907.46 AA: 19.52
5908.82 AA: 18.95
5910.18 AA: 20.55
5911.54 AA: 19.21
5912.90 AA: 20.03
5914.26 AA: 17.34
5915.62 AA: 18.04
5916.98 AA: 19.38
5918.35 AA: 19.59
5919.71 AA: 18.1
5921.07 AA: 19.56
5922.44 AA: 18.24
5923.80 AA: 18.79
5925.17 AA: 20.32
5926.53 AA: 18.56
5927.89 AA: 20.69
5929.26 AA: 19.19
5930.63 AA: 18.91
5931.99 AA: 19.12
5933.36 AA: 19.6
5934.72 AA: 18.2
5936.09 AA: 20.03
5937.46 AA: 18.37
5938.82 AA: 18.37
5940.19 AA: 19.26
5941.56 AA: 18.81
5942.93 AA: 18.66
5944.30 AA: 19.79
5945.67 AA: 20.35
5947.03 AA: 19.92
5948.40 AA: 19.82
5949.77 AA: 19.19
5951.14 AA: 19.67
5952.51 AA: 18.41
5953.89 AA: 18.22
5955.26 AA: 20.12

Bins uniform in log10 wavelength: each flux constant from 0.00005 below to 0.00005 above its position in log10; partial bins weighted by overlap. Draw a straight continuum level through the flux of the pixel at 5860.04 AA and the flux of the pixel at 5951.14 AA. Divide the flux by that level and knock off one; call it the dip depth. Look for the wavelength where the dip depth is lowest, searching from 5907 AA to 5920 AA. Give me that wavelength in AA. 5914.26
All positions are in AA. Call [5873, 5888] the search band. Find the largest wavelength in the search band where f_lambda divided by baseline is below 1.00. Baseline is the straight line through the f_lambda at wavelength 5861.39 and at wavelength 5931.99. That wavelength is 5887.09 AA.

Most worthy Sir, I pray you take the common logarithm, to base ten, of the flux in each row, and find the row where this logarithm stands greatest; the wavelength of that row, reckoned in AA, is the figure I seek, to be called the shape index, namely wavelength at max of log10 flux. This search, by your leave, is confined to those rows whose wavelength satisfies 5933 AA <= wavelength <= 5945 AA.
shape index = 5936.09 AA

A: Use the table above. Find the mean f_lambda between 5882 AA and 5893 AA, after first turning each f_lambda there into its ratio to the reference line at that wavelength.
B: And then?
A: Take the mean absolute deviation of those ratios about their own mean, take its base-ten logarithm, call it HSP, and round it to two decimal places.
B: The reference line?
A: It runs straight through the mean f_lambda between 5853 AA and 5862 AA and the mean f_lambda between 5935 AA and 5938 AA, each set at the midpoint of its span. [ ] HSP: -0.70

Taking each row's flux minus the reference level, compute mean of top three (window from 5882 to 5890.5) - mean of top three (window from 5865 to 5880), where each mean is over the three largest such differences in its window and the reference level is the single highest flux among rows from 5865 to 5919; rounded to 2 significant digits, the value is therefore -1.6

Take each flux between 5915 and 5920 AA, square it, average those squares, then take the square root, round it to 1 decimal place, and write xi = 18.8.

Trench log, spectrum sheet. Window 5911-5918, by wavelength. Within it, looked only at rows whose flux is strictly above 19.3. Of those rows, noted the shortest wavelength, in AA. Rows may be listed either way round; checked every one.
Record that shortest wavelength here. 5912.90 AA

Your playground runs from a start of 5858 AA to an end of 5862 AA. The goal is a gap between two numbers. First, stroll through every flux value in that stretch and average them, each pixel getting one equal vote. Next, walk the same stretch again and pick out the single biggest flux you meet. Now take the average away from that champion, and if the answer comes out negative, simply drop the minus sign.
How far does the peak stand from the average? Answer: 1.0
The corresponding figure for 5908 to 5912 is 1.0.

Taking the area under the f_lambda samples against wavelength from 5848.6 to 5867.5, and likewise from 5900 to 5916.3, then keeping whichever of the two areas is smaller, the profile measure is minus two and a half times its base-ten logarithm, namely -6.22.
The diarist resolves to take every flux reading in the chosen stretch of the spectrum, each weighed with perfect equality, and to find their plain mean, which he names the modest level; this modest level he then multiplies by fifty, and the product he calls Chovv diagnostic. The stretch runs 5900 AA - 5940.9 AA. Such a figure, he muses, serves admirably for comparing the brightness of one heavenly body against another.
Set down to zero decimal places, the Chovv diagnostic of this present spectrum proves 950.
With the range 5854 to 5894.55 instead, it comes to 871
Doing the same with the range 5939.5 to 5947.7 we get 973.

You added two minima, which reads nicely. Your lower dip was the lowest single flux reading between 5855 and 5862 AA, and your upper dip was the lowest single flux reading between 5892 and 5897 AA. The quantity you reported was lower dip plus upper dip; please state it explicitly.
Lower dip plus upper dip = 27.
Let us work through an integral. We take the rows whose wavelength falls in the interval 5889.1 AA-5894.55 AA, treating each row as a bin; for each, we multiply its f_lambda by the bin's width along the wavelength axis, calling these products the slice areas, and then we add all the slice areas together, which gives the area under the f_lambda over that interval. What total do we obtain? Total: 61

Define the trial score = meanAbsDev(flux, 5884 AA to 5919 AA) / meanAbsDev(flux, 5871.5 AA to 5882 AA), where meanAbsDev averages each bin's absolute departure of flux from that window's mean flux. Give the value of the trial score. 5.1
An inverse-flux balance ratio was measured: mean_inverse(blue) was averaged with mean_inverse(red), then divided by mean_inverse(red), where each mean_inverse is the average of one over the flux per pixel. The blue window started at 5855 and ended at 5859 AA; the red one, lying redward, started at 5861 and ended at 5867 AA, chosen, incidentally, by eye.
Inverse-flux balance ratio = 1.06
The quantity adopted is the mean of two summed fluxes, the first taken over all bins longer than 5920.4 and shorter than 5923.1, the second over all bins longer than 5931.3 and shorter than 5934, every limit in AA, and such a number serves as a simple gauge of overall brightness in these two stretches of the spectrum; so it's 38.3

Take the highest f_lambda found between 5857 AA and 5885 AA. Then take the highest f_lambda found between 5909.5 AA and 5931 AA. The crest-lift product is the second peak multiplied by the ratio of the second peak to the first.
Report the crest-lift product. 21.3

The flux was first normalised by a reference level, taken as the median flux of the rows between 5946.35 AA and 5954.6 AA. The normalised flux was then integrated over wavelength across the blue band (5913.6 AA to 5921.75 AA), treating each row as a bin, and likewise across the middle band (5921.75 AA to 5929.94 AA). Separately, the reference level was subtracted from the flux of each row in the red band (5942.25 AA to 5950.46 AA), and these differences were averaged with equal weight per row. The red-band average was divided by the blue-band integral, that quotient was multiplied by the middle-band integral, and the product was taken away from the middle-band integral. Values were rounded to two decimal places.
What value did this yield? 7.93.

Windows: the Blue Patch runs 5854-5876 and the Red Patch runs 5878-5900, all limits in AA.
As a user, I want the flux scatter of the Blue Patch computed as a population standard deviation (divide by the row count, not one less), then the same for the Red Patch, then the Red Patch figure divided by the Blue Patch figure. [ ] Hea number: 4.1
